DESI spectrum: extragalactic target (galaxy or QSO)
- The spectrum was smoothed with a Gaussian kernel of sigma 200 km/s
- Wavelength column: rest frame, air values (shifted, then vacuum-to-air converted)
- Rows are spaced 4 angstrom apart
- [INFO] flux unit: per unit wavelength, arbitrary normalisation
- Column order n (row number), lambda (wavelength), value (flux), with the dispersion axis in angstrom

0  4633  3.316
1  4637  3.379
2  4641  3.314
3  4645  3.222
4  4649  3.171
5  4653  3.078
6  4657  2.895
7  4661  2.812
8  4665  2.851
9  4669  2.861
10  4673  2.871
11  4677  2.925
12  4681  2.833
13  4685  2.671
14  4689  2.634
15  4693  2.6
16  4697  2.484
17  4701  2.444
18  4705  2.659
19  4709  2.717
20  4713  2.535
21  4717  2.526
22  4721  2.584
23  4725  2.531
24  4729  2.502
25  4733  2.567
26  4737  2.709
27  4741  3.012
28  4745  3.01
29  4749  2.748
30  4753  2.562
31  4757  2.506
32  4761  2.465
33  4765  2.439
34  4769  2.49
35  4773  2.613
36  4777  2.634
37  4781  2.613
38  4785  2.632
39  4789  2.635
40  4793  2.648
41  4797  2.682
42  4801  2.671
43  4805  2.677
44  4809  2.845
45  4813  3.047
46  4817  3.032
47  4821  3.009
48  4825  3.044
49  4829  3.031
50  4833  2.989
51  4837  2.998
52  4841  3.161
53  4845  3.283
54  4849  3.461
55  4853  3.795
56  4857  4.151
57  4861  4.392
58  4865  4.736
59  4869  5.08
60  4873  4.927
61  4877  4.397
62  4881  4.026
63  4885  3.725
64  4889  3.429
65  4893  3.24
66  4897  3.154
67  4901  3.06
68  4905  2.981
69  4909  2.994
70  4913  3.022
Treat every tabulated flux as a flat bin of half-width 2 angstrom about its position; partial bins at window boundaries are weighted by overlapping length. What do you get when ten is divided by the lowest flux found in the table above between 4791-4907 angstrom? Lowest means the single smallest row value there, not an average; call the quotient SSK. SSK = 3.78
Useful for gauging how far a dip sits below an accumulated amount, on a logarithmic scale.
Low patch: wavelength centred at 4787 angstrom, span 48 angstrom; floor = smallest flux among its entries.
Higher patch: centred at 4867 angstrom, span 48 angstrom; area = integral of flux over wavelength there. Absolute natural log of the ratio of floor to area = 4.4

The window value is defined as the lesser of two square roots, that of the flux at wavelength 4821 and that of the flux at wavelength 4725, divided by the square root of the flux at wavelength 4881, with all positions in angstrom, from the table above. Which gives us 0.79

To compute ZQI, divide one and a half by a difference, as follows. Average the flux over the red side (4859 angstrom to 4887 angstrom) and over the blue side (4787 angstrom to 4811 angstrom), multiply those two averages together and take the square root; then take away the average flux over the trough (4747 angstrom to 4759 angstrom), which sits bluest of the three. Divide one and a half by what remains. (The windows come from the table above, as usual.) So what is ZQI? 2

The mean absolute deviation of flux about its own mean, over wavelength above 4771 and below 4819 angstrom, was 0.12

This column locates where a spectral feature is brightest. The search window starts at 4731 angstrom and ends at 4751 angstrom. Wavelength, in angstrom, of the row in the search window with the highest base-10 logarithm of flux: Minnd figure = 4741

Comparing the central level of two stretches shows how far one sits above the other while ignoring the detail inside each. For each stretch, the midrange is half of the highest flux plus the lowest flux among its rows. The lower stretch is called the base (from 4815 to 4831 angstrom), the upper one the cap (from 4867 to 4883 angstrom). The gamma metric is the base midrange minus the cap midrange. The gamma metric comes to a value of -1.5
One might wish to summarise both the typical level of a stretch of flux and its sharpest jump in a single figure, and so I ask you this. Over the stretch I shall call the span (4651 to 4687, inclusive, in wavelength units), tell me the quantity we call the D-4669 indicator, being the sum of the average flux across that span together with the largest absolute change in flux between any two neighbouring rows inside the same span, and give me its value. 3.05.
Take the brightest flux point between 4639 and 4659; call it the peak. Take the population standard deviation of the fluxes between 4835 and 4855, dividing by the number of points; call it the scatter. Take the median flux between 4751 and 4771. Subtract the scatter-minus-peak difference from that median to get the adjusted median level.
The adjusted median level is 5.53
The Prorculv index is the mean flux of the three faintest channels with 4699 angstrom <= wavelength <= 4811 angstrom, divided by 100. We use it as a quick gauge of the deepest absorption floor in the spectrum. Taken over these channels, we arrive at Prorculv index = 0.0245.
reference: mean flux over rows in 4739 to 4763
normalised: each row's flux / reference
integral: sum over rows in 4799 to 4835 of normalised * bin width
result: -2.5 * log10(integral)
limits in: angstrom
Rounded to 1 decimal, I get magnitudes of -4.0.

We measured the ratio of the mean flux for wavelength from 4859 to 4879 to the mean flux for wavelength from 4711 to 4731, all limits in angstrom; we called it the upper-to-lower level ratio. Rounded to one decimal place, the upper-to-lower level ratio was 1.9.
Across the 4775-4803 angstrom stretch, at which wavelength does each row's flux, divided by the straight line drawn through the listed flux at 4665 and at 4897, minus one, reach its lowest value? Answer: 4781 angstrom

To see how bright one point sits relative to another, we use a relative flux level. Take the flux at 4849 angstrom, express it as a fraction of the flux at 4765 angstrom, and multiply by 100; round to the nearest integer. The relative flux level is 142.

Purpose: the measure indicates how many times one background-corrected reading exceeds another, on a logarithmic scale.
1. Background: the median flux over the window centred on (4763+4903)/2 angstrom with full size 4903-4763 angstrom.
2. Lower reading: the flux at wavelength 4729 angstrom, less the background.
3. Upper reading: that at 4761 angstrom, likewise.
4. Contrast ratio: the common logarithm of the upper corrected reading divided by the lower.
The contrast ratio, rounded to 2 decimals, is 0.03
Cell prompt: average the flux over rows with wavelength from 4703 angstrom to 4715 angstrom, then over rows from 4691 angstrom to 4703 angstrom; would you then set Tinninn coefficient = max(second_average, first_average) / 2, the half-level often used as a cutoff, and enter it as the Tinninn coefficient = 1.3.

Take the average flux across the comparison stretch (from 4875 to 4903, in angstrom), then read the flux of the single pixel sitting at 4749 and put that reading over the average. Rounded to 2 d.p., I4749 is 0.77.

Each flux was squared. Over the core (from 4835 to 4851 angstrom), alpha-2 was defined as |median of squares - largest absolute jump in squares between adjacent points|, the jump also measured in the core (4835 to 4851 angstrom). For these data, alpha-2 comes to 9.2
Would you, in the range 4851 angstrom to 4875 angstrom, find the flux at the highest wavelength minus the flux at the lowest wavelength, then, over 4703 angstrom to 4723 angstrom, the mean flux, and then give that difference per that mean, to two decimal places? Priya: 0.43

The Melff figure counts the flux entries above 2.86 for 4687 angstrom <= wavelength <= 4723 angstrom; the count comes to 0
